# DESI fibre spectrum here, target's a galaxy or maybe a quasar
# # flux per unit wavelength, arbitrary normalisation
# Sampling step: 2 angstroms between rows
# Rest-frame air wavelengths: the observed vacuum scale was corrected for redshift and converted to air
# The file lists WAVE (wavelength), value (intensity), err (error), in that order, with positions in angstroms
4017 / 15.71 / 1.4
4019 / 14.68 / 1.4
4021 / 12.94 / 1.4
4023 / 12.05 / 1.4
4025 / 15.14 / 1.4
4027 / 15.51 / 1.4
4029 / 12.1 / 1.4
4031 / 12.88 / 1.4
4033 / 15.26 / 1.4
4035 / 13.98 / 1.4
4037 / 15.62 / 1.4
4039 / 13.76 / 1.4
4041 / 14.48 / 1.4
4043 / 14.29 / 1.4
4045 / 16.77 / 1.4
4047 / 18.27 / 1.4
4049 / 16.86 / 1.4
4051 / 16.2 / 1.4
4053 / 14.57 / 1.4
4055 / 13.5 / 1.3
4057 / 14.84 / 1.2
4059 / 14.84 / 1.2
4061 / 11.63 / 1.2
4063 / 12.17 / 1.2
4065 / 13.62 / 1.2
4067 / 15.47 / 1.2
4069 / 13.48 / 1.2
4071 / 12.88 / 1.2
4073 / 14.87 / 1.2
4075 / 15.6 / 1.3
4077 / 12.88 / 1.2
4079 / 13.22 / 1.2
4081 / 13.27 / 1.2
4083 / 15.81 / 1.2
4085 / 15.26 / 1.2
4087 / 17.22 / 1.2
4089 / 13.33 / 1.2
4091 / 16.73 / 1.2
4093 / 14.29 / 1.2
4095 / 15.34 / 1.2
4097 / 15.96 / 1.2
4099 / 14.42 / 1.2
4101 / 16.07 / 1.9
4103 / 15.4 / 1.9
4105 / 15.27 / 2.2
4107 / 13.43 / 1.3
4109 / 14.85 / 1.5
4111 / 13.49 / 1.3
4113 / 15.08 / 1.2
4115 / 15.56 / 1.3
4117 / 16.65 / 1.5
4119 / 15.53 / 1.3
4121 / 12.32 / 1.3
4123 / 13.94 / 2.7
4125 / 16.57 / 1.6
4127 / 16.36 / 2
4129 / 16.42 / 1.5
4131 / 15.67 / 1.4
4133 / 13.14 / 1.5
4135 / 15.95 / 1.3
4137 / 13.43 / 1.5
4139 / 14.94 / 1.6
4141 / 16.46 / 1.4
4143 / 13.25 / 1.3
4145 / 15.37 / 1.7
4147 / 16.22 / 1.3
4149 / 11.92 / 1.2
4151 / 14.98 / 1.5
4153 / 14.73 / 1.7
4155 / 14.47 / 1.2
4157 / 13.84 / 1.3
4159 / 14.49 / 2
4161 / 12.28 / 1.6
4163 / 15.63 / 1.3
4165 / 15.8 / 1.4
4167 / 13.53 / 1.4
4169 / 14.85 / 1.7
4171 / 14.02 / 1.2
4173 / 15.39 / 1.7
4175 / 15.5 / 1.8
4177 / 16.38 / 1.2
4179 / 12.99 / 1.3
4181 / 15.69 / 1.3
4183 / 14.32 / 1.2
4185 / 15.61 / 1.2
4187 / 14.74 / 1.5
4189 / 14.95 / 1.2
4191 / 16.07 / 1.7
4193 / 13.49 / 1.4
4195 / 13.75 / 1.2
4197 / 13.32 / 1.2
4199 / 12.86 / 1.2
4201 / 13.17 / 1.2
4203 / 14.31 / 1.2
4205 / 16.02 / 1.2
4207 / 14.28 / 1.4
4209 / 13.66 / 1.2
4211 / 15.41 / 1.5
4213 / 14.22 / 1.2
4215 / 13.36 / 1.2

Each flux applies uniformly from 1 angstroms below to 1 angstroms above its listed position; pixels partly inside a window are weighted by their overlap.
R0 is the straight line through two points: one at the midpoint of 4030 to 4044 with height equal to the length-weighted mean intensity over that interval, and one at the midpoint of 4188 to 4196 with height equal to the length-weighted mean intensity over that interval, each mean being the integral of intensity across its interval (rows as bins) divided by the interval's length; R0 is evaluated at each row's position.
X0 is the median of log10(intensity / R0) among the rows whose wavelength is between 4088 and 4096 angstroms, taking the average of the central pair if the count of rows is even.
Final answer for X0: 0.012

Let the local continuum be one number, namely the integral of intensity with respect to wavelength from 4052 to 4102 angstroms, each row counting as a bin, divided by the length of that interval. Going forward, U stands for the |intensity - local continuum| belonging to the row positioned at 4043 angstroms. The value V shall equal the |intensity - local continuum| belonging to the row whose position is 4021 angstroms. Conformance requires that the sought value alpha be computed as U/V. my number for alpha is 0.1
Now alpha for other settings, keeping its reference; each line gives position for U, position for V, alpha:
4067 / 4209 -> 1.3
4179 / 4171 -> 3.4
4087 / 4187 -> 9.6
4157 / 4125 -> 0.3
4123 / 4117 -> 0.2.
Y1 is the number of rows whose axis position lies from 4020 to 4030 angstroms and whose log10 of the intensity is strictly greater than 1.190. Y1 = 1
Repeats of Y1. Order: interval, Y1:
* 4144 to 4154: 1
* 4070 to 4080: 1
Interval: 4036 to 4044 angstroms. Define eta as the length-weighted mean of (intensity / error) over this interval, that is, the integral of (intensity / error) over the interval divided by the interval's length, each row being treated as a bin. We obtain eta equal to 10.4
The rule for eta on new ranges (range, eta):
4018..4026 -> 9.8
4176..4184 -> 11.9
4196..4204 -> 11.2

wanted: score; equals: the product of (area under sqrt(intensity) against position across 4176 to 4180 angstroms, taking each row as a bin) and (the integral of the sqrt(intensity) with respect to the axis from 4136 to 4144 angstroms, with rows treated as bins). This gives 466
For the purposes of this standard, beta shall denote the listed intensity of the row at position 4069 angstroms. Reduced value 13.48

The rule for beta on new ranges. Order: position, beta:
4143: 13.25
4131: 15.67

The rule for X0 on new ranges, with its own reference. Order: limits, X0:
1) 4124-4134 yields 0.053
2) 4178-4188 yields 0.005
